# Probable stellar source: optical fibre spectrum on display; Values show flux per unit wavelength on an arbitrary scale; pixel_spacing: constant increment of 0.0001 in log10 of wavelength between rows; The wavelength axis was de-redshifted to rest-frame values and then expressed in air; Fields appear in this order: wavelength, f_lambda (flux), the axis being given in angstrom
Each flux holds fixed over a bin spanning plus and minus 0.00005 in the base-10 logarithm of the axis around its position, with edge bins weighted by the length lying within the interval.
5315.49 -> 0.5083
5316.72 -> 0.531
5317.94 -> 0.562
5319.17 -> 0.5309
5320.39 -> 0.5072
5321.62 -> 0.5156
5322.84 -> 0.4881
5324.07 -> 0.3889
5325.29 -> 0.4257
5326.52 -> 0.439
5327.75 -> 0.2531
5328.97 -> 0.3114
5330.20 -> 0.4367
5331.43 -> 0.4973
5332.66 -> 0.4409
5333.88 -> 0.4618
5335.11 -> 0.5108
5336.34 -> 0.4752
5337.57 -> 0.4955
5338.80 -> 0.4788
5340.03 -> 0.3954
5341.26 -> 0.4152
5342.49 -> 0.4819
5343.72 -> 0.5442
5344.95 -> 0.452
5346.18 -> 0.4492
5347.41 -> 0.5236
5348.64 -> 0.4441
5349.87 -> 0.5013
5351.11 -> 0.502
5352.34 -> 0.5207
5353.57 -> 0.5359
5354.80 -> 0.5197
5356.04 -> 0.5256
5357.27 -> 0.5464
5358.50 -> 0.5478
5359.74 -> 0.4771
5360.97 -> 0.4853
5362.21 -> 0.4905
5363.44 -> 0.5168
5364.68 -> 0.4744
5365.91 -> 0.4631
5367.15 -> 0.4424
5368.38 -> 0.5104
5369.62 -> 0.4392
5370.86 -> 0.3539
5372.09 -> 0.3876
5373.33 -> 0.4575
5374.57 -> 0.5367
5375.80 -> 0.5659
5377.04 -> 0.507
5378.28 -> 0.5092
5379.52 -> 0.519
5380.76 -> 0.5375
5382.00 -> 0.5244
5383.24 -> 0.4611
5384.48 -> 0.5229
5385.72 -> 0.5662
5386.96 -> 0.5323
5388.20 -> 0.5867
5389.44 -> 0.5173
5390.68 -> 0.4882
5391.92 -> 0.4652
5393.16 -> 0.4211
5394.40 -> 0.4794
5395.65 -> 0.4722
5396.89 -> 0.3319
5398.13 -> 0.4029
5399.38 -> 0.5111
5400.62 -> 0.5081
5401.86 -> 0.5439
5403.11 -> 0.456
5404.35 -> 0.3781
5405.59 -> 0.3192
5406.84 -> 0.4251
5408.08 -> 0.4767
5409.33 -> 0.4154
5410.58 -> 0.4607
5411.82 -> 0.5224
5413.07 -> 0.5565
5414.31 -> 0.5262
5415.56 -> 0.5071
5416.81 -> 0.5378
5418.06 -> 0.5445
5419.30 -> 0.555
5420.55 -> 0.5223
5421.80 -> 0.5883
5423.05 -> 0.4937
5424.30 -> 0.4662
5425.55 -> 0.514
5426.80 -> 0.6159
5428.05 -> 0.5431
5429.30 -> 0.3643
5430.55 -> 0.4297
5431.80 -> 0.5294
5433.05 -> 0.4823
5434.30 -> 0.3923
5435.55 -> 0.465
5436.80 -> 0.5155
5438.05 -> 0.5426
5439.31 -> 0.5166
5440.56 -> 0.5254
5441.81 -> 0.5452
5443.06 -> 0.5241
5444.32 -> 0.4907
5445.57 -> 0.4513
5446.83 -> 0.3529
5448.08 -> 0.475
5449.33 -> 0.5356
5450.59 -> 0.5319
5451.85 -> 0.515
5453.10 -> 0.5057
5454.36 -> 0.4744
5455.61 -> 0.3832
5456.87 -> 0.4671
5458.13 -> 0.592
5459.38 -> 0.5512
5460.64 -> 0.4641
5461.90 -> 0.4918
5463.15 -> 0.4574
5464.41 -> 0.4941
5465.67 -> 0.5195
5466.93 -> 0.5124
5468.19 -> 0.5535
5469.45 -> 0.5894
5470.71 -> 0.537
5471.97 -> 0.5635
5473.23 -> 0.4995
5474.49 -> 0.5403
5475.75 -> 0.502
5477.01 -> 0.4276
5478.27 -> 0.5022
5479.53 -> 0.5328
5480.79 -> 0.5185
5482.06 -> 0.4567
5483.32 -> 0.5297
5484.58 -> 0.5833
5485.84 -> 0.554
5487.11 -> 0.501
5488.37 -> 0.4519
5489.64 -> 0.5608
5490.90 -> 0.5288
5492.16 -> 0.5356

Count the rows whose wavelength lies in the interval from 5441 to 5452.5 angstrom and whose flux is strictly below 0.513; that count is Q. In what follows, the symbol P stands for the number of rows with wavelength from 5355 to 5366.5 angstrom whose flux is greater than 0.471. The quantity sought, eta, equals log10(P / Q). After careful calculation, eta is 0.30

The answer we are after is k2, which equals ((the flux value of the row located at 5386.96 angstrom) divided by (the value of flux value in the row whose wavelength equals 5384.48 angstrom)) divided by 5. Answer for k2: 0.204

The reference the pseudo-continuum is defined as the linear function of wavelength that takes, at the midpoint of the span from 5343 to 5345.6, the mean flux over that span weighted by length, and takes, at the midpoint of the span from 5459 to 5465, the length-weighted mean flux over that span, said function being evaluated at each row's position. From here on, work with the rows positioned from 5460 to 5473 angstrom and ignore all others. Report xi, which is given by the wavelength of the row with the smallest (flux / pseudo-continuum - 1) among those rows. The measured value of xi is 5463.15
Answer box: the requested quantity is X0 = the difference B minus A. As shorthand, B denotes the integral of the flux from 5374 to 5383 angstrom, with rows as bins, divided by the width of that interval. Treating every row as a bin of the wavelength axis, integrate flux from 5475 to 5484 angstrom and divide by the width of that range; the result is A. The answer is 0.029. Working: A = 0.497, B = 0.53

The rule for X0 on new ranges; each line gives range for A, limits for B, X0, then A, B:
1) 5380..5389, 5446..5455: -0.049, 0.532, 0.48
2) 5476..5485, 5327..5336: -0.087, 0.505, 0.42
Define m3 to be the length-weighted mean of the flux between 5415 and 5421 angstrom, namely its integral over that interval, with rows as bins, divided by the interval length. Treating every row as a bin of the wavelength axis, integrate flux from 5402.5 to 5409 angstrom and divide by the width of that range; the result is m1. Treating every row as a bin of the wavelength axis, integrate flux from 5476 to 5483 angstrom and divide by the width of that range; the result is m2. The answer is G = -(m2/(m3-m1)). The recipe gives -4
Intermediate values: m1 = 0.411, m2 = 0.490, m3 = 0.534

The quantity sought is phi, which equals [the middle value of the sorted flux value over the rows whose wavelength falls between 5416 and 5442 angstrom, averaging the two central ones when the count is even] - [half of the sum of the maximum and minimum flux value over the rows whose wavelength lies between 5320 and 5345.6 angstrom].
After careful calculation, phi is 0.124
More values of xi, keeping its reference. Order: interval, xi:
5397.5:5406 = 5405.59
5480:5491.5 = 5488.37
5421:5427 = 5424.30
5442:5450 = 5446.83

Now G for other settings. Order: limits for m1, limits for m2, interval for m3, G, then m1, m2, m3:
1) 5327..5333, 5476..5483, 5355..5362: -4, 0.386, 0.490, 0.515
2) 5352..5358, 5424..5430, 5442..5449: 8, 0.531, 0.502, 0.468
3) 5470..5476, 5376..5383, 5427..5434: 9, 0.531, 0.518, 0.475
